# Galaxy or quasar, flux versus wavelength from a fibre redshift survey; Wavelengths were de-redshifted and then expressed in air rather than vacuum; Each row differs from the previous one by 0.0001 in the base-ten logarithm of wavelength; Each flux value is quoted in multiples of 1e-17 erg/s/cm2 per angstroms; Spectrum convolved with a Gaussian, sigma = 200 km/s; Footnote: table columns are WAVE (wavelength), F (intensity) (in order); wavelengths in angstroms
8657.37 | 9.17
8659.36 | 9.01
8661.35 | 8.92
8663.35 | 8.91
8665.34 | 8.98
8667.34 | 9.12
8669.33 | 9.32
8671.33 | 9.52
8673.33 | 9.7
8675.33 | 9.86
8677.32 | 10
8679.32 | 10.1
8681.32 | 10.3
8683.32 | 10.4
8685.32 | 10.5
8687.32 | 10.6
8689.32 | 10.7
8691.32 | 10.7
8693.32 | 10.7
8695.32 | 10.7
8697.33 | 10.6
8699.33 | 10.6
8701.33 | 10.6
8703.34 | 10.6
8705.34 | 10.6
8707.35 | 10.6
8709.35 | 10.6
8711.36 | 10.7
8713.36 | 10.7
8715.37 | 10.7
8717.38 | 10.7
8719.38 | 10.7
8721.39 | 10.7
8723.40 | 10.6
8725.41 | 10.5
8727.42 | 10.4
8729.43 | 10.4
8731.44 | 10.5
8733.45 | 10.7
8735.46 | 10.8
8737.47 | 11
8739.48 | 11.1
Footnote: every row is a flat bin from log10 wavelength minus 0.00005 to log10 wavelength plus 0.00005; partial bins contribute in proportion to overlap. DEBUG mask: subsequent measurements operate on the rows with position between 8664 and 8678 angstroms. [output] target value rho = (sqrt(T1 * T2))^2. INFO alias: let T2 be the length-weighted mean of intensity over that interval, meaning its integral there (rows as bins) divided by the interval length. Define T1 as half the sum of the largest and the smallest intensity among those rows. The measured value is 90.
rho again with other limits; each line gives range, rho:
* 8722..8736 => 112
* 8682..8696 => 112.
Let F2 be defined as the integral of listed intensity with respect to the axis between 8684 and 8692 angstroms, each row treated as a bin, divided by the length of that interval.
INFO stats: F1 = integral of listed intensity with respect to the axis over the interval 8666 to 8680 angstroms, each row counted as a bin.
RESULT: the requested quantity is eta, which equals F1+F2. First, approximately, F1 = 135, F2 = 10.61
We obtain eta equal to 145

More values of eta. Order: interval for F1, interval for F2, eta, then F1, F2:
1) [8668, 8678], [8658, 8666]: 106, 97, 8.97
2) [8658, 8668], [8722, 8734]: 100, 90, 10.51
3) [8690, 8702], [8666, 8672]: 137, 128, 9.29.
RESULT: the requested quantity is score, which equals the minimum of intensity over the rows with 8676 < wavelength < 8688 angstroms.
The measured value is 10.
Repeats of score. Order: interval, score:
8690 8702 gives 10.6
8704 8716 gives 10.6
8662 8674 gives 8.91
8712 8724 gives 10.6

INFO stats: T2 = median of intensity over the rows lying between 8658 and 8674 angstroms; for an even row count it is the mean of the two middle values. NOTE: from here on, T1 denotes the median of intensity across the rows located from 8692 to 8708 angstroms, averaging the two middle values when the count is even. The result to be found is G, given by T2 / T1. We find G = 0.86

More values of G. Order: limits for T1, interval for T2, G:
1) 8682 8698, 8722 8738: 0.99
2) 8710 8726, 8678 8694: 0.99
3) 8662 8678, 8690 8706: 1.13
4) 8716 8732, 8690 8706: 1.00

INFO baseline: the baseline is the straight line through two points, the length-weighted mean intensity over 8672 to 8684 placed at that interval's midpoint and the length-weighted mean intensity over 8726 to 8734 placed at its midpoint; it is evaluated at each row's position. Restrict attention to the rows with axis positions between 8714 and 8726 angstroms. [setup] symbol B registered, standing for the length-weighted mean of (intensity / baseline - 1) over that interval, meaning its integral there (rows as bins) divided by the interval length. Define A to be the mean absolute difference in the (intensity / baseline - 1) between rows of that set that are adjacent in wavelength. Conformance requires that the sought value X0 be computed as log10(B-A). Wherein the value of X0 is -1.72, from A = 0.0056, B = 0.025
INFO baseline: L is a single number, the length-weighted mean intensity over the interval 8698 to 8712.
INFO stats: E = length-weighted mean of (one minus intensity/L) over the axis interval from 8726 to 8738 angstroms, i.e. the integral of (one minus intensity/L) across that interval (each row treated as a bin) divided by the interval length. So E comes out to 0.000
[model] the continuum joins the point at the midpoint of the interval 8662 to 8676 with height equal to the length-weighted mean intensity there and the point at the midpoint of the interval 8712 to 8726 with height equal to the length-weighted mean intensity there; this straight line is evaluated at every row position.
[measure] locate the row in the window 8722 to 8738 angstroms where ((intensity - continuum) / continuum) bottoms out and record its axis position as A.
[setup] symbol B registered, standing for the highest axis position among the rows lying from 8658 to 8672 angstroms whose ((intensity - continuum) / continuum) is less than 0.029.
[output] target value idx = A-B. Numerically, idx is 58.1 angstroms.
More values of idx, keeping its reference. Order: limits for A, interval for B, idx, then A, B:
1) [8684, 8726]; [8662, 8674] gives 52.1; 8725.41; 8673.33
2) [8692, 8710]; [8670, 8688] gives 36.0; 8709.35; 8673.33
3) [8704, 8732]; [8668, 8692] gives 56.1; 8729.43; 8673.33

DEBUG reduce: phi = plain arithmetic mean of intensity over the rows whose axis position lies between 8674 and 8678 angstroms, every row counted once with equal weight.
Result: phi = 9.9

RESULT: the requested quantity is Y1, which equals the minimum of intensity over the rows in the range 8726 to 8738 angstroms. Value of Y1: 10.4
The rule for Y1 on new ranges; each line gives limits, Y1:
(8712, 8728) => 10.4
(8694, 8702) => 10.6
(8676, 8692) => 10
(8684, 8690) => 10.5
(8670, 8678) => 9.52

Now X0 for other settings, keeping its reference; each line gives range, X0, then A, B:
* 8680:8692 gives -1.47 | 0.0068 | 0.041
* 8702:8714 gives -1.53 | 0.0030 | 0.032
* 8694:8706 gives -1.46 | 0.0037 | 0.038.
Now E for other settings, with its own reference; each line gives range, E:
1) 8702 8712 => 0.000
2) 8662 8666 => 0.158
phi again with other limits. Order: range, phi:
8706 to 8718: 10.7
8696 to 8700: 10.6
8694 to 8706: 10.6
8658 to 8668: 9.0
